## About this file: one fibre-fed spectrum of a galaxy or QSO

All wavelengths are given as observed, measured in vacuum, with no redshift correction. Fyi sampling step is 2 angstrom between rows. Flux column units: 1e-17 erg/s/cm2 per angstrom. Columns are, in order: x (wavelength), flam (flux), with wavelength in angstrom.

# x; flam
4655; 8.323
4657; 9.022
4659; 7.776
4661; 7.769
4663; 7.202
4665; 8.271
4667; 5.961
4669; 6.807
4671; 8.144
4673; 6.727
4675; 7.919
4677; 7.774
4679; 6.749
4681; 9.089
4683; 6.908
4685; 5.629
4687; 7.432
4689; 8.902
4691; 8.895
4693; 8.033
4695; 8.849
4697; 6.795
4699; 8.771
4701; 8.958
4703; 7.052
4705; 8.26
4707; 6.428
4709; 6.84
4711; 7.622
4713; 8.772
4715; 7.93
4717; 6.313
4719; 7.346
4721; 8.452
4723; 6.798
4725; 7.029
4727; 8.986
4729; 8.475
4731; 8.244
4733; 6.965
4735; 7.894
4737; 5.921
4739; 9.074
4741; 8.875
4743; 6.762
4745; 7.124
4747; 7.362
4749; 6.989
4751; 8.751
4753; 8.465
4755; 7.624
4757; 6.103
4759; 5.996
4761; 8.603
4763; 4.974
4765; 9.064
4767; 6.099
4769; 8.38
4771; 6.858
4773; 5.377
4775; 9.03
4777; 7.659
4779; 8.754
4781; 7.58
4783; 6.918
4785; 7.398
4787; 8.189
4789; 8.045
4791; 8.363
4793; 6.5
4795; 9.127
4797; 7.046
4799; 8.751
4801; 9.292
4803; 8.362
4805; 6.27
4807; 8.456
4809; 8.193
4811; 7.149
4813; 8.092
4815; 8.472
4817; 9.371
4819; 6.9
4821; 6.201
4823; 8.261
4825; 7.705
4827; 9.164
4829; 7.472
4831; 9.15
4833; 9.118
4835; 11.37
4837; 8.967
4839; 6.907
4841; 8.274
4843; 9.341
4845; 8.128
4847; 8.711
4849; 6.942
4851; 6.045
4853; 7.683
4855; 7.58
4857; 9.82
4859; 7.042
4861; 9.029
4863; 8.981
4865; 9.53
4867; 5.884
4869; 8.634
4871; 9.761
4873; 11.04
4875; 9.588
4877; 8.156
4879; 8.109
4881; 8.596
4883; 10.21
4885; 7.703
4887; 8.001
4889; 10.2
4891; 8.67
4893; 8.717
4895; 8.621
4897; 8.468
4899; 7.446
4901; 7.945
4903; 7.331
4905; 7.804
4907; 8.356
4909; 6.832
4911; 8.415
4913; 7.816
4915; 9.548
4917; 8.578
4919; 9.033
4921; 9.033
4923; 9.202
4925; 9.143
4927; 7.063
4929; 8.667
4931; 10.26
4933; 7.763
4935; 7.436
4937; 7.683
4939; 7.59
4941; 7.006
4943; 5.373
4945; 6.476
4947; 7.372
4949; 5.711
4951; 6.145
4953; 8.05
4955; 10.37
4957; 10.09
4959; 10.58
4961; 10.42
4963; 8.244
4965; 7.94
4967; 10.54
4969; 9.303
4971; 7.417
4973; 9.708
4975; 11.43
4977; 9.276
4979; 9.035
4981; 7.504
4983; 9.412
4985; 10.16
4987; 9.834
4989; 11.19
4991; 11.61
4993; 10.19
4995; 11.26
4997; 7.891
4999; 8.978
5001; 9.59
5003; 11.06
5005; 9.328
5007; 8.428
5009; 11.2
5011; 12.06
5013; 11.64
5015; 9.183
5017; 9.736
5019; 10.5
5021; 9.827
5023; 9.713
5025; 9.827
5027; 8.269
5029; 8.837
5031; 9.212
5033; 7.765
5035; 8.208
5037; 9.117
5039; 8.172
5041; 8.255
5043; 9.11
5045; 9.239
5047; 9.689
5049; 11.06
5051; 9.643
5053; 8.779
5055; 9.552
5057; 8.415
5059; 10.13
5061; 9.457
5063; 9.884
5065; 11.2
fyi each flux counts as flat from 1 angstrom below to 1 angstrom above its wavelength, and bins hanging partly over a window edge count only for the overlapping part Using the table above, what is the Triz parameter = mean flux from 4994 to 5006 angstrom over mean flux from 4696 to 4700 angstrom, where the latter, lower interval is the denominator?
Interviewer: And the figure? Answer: 1.24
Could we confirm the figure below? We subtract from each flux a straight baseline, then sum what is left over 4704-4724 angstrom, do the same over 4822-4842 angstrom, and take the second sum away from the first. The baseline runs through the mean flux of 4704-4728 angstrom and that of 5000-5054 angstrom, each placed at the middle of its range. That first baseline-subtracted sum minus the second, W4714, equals -4.2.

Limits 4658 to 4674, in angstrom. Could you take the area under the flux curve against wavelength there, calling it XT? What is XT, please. 117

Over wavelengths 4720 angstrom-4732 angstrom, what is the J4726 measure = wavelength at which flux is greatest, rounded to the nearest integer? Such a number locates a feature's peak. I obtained 4727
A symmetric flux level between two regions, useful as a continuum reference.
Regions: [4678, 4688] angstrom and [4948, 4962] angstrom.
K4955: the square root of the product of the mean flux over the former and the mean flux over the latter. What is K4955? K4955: 7.92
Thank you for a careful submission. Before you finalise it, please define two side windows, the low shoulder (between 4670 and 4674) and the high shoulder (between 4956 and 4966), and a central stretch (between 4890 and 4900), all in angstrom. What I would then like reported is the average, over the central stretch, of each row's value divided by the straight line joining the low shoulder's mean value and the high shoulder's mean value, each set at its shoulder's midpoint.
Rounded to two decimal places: 0.93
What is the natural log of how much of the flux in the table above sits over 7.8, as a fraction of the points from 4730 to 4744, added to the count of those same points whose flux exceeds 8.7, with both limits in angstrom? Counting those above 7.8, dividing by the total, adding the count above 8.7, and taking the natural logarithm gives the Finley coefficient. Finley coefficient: 0.94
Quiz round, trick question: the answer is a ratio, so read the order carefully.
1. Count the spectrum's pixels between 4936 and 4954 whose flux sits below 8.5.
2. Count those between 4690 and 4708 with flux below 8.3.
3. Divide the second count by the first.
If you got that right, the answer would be 0.56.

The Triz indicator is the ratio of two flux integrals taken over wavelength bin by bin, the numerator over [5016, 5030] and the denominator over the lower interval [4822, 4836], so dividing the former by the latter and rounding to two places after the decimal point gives 1.07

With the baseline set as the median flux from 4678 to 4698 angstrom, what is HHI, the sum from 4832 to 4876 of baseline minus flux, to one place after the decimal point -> -18.3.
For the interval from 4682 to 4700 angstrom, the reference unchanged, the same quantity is -0.6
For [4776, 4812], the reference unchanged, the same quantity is -2.9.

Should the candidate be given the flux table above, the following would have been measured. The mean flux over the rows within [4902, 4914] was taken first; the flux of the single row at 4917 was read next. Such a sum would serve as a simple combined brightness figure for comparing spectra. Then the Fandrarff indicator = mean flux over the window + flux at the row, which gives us 16.3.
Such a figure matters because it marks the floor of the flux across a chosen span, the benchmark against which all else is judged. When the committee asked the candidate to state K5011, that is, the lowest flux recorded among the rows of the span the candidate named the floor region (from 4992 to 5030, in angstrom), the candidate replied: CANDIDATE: 7.891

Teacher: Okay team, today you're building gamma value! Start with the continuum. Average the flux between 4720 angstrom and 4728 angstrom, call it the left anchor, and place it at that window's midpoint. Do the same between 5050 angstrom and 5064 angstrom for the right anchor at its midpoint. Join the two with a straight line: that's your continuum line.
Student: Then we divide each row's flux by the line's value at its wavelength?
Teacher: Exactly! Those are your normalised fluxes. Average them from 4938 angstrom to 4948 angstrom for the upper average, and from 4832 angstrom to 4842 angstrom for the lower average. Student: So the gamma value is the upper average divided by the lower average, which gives 0.71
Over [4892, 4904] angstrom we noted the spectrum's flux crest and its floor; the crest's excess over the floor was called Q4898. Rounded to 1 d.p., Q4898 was 1.4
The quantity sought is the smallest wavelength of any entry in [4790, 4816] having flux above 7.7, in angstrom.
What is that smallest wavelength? 4791 angstrom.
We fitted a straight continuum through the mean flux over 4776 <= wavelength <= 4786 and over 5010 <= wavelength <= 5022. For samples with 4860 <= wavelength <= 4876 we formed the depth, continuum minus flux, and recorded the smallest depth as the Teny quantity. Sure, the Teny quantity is -2.3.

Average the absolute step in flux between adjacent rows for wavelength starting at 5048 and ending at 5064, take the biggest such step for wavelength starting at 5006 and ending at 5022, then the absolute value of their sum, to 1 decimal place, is 3.8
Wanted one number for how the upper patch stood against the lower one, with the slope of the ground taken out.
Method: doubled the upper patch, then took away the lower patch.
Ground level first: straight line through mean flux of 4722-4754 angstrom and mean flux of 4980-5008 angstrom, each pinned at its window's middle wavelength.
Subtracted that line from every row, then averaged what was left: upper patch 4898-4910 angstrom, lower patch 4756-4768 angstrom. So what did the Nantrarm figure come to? -1.7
